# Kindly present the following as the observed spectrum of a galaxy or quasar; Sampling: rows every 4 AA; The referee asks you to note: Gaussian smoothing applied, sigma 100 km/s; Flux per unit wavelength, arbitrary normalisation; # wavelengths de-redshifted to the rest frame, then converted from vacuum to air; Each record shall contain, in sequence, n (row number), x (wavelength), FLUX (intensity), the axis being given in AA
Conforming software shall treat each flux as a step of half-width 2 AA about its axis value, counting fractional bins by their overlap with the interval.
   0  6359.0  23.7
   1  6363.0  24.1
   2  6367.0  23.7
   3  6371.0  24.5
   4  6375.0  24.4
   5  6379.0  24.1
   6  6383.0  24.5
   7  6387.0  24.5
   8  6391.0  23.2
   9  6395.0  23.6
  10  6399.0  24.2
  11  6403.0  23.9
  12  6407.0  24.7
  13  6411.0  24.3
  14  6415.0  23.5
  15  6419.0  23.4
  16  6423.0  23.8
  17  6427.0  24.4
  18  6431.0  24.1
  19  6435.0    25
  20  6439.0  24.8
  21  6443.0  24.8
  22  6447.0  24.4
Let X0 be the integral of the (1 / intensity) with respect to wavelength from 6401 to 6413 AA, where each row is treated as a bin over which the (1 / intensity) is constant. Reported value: 0.494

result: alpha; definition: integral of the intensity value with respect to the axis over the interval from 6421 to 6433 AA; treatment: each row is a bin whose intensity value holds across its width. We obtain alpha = 289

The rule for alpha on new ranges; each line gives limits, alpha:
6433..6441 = 199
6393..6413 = 483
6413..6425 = 283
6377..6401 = 576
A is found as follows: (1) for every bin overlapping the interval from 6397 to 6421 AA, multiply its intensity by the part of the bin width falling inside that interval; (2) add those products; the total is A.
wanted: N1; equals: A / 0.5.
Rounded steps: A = 576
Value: 1152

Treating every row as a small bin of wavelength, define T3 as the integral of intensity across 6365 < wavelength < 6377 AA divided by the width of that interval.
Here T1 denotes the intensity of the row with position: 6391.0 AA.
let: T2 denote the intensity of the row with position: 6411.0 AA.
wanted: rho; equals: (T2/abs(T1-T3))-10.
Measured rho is 14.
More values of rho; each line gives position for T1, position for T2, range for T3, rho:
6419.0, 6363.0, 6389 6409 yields 36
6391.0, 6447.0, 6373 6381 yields 13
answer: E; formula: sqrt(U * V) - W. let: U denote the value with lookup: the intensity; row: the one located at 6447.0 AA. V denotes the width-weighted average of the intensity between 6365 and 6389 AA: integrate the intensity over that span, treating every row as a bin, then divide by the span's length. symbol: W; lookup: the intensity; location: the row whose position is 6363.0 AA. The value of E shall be 0.2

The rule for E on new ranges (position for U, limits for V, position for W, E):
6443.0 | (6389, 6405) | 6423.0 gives 0.5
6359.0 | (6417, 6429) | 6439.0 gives -1.0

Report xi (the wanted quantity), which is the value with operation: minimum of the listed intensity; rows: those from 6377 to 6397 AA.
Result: 23.2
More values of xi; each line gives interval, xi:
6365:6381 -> 23.7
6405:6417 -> 23.5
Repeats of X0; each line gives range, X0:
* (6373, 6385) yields 0.493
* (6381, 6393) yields 0.499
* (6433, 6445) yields 0.483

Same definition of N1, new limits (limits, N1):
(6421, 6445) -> 1175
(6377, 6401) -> 1153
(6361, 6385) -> 1162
